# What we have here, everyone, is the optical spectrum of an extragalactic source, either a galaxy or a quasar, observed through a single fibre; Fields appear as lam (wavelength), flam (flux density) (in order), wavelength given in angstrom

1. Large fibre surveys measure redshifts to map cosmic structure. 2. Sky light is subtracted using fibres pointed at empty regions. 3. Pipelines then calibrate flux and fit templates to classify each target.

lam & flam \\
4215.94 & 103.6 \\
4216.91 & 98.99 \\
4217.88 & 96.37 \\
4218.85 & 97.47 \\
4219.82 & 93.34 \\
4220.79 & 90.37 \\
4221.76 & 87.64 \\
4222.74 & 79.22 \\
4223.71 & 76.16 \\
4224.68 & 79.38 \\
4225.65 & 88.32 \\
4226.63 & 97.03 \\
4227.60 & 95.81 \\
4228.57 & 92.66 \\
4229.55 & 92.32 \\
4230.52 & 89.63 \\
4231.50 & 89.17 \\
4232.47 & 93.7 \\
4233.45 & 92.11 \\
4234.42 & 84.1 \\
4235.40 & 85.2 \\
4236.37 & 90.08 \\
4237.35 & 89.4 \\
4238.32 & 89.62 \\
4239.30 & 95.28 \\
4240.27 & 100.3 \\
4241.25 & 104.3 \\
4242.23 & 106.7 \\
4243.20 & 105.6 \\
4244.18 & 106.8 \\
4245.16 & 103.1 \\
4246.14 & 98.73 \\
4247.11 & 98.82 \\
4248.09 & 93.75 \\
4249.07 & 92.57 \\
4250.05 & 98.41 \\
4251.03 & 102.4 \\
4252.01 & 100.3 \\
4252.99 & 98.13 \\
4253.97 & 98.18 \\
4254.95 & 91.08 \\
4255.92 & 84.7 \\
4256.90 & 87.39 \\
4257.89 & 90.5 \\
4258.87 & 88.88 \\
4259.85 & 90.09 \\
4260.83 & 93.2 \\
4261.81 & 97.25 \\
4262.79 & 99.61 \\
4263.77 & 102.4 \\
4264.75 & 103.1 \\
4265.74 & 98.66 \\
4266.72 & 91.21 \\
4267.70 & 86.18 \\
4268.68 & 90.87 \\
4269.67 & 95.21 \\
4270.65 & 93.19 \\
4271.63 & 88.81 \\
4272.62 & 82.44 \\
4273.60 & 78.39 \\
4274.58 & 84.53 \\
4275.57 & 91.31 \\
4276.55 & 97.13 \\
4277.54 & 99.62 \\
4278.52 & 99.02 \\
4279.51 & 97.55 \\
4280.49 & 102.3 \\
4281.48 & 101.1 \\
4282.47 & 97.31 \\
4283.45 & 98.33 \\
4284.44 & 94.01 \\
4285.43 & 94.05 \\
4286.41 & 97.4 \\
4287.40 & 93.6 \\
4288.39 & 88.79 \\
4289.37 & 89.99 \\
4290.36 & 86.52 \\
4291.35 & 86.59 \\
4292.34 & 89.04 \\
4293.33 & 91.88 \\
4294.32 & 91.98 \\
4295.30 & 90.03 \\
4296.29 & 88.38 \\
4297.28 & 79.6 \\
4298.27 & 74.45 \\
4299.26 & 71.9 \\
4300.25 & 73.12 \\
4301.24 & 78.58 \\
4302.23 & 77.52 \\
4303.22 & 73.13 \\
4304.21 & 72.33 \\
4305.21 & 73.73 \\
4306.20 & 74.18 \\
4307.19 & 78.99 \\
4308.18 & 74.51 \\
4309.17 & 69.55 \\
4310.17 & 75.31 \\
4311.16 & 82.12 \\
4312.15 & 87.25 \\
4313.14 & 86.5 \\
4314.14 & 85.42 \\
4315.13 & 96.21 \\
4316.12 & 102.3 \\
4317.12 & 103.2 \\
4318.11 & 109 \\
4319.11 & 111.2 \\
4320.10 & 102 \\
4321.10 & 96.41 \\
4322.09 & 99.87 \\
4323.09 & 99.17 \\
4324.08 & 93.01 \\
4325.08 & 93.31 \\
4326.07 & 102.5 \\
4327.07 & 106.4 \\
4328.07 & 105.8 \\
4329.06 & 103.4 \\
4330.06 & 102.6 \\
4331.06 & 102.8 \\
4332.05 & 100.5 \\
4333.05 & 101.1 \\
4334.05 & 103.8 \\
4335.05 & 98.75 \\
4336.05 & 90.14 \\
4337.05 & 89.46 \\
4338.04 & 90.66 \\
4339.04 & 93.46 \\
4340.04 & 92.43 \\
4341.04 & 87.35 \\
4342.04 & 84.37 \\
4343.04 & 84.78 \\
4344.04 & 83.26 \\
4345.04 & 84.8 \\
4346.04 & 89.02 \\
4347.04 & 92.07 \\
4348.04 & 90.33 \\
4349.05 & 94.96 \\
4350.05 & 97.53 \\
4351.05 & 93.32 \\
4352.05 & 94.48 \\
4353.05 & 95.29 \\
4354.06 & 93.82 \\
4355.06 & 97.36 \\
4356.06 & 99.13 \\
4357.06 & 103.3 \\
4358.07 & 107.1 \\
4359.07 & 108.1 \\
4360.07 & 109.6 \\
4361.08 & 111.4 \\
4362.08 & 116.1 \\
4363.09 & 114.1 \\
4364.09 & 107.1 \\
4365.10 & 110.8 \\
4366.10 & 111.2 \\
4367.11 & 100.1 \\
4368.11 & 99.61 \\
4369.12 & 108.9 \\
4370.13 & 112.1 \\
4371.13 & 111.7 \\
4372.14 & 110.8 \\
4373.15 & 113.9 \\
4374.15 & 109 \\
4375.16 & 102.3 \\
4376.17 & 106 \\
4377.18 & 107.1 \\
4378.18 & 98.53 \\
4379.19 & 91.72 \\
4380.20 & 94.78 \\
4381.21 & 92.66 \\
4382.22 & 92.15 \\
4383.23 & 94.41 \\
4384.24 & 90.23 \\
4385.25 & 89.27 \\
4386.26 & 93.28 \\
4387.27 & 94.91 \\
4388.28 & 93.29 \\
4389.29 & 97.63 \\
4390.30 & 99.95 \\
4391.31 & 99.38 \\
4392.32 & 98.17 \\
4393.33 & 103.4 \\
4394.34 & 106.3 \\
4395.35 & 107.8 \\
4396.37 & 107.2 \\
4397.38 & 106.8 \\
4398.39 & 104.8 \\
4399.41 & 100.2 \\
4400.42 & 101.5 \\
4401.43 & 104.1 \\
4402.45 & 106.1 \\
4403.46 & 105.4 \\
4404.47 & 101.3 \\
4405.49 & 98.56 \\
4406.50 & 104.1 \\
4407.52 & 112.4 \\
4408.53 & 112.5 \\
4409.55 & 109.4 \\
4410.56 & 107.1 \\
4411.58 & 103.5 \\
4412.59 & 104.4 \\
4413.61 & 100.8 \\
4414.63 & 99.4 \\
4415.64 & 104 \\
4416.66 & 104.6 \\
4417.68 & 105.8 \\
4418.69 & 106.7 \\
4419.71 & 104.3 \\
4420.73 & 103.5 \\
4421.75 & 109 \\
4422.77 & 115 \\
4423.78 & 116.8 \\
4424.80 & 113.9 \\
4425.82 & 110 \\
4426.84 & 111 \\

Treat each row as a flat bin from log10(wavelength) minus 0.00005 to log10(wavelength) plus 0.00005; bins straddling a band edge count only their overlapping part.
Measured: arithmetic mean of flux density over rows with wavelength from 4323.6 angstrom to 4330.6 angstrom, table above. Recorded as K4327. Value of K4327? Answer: 101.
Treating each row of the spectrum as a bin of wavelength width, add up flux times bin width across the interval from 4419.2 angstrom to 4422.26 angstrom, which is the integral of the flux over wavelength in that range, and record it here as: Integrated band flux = 322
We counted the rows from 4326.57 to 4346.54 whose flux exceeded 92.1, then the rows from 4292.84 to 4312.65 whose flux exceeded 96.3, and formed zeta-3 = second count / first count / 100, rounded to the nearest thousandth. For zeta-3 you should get 0.000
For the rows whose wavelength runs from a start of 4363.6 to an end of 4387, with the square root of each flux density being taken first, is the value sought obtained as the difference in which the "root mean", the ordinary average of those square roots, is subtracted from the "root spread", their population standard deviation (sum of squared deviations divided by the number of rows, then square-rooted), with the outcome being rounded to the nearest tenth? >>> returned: -9.7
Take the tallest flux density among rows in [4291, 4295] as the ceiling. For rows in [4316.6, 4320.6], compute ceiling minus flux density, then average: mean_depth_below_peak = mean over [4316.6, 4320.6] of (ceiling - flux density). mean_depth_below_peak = -14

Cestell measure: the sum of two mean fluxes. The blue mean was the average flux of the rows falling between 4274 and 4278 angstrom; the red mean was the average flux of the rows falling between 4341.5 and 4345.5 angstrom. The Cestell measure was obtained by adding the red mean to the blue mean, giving 177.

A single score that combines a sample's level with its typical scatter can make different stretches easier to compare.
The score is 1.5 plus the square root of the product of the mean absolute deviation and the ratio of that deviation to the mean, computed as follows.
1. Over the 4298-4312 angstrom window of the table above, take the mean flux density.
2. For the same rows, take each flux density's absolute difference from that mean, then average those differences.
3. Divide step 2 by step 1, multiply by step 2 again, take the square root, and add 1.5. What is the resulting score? 1.79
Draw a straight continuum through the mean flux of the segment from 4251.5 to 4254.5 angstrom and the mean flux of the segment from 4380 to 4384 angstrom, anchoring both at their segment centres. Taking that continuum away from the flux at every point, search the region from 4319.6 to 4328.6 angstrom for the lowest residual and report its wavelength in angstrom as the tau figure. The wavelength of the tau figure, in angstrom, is 4324.08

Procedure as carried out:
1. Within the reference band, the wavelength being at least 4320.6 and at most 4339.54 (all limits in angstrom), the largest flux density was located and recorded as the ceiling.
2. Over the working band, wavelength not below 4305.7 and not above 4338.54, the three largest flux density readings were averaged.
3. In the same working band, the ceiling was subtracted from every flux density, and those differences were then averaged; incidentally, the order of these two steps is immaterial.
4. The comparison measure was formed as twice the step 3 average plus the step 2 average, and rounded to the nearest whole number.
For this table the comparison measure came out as 85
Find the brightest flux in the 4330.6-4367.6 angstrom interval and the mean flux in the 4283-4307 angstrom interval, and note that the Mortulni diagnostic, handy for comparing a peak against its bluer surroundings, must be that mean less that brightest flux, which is -32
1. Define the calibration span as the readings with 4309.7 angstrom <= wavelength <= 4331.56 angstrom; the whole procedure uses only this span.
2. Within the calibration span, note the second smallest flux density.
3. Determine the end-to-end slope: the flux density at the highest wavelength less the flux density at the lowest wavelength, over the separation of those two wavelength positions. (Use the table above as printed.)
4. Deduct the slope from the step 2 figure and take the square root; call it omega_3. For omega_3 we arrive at 8.99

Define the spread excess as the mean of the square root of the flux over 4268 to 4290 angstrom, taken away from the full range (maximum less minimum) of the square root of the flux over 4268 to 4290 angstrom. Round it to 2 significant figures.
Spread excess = -8.4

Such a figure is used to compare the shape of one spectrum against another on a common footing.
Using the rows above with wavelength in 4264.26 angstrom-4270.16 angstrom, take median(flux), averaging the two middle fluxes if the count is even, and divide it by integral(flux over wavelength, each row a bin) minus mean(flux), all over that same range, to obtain 0.20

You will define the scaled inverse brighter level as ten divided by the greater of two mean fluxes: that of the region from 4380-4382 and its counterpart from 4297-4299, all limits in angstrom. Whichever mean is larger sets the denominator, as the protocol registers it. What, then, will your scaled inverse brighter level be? 0.107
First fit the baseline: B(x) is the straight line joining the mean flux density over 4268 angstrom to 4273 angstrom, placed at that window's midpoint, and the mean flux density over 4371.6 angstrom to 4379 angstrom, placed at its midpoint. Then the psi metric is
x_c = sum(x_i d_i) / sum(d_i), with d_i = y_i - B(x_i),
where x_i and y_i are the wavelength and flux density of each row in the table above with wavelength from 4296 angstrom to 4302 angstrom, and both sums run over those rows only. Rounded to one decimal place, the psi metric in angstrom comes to 4299.1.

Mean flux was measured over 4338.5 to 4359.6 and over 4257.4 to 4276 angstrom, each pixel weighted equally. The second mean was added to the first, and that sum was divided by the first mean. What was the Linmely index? 1.981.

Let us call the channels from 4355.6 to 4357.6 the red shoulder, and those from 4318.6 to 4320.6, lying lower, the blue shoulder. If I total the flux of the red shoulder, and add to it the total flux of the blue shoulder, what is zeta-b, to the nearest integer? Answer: 416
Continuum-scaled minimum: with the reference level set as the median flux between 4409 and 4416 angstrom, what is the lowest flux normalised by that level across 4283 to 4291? 0.83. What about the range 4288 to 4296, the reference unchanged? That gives 0.83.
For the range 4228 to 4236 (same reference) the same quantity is 0.81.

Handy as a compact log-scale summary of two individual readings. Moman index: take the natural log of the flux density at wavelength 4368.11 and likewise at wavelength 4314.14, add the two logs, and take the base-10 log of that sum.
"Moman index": 0.957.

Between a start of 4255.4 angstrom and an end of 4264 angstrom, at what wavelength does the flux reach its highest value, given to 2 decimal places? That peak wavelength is 4263.77 angstrom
